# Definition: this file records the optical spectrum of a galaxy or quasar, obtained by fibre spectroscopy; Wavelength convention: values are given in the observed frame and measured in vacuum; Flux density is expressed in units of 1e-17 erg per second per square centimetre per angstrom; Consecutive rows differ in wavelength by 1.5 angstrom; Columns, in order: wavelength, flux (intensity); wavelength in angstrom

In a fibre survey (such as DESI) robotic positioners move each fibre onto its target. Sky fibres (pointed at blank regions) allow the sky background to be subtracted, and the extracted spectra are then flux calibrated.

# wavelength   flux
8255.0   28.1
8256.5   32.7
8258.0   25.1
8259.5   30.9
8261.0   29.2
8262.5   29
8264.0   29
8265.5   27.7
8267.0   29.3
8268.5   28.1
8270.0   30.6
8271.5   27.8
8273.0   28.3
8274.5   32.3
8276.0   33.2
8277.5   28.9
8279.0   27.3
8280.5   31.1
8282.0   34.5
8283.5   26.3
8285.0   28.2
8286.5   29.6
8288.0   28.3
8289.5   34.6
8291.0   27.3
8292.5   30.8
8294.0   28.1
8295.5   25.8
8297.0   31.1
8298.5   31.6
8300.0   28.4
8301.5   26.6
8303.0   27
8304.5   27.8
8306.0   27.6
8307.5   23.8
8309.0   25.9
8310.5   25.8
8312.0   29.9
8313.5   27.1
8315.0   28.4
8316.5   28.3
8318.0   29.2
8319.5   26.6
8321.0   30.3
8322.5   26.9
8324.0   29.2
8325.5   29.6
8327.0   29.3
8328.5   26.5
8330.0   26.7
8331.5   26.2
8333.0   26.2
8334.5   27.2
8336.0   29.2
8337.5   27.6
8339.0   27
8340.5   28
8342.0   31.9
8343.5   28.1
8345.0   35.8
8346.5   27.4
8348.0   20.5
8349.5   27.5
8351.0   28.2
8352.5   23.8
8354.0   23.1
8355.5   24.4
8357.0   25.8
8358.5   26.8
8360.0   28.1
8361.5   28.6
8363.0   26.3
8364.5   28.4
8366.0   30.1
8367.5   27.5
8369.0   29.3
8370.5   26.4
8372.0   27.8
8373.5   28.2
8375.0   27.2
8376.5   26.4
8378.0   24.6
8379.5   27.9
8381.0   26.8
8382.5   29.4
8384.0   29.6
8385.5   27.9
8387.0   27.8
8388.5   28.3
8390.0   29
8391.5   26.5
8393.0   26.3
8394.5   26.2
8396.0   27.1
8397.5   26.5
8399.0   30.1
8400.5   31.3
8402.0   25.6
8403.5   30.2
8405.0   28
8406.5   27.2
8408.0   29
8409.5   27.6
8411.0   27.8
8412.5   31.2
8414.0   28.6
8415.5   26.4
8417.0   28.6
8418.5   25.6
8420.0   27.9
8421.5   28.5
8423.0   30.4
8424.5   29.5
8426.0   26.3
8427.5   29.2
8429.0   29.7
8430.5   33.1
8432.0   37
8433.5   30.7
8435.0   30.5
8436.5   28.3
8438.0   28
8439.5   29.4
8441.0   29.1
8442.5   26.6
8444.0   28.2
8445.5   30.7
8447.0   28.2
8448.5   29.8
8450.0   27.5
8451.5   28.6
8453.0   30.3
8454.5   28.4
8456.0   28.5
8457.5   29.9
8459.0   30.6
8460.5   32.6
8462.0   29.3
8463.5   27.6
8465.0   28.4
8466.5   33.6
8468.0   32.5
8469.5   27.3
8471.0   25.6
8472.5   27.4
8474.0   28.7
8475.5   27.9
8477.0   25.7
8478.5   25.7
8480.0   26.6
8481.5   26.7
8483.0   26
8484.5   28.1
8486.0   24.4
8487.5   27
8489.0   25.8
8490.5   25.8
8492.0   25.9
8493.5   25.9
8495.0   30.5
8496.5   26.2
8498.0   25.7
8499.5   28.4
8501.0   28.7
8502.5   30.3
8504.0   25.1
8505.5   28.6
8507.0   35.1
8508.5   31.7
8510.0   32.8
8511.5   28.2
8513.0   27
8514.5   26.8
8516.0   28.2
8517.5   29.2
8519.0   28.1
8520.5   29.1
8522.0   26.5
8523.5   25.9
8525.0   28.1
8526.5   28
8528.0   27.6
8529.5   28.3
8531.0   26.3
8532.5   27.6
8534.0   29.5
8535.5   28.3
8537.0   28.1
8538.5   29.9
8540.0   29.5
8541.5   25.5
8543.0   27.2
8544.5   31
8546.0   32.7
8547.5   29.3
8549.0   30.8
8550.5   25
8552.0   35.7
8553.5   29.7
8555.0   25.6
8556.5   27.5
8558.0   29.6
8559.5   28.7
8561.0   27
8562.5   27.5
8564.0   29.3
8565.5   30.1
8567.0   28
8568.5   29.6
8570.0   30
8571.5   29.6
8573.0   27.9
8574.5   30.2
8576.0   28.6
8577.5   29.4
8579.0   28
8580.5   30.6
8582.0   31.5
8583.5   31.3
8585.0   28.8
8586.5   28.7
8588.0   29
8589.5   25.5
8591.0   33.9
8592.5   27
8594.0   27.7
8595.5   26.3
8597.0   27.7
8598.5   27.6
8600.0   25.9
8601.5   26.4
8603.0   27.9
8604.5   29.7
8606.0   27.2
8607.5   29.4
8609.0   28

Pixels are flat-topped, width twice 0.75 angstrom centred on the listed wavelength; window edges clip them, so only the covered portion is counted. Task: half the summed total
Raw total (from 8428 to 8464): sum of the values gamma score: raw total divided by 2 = 356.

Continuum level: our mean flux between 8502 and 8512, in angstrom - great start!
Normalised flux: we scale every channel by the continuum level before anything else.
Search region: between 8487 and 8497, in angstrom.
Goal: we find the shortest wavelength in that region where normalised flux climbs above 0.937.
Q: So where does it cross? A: 8495.0 angstrom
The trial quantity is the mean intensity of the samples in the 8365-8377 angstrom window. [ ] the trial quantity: 27.9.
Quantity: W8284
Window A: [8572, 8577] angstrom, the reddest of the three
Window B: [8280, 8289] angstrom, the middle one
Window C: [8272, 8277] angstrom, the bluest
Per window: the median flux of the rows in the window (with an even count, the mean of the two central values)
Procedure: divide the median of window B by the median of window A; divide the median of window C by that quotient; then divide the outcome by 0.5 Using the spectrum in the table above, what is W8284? 64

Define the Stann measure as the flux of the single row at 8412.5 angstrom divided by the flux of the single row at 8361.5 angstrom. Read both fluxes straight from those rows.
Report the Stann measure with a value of 1.09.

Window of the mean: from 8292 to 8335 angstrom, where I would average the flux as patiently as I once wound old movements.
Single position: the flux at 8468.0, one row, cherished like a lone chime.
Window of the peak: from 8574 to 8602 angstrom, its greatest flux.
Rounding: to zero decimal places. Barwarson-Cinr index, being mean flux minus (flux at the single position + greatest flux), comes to -39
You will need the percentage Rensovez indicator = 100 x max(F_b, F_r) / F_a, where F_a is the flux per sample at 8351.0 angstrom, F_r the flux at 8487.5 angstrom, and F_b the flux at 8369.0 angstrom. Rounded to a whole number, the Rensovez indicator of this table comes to 104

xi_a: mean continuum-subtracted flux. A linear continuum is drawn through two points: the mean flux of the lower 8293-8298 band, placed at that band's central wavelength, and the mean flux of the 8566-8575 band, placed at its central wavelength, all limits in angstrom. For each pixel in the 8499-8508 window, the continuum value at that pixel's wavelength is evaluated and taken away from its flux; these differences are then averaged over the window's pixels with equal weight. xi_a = 0.4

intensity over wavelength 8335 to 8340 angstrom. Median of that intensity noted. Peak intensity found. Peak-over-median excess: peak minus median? 1.6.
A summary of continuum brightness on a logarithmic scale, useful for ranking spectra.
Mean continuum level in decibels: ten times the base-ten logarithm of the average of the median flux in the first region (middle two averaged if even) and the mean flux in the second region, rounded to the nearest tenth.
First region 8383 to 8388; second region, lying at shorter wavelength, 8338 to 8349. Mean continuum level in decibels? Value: 14.5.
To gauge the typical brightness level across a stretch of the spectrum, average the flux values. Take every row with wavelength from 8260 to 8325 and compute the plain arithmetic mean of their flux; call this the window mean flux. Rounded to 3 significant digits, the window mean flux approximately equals 28.8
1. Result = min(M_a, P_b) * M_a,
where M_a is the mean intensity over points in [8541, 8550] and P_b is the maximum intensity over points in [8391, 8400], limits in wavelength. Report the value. 865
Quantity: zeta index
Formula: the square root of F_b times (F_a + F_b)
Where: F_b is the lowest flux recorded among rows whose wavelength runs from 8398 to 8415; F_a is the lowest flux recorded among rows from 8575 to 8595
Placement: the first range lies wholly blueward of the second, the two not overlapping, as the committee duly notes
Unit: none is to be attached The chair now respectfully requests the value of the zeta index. 36.2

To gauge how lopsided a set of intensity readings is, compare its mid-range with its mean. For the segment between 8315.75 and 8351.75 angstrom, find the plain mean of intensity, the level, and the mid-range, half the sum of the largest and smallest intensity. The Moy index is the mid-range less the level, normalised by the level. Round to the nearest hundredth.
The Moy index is 0.00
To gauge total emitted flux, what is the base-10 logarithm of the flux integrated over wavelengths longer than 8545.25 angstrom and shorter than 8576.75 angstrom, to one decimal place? 3.0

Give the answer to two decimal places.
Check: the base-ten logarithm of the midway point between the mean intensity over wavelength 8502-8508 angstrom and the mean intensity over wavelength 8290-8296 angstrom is 1.46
